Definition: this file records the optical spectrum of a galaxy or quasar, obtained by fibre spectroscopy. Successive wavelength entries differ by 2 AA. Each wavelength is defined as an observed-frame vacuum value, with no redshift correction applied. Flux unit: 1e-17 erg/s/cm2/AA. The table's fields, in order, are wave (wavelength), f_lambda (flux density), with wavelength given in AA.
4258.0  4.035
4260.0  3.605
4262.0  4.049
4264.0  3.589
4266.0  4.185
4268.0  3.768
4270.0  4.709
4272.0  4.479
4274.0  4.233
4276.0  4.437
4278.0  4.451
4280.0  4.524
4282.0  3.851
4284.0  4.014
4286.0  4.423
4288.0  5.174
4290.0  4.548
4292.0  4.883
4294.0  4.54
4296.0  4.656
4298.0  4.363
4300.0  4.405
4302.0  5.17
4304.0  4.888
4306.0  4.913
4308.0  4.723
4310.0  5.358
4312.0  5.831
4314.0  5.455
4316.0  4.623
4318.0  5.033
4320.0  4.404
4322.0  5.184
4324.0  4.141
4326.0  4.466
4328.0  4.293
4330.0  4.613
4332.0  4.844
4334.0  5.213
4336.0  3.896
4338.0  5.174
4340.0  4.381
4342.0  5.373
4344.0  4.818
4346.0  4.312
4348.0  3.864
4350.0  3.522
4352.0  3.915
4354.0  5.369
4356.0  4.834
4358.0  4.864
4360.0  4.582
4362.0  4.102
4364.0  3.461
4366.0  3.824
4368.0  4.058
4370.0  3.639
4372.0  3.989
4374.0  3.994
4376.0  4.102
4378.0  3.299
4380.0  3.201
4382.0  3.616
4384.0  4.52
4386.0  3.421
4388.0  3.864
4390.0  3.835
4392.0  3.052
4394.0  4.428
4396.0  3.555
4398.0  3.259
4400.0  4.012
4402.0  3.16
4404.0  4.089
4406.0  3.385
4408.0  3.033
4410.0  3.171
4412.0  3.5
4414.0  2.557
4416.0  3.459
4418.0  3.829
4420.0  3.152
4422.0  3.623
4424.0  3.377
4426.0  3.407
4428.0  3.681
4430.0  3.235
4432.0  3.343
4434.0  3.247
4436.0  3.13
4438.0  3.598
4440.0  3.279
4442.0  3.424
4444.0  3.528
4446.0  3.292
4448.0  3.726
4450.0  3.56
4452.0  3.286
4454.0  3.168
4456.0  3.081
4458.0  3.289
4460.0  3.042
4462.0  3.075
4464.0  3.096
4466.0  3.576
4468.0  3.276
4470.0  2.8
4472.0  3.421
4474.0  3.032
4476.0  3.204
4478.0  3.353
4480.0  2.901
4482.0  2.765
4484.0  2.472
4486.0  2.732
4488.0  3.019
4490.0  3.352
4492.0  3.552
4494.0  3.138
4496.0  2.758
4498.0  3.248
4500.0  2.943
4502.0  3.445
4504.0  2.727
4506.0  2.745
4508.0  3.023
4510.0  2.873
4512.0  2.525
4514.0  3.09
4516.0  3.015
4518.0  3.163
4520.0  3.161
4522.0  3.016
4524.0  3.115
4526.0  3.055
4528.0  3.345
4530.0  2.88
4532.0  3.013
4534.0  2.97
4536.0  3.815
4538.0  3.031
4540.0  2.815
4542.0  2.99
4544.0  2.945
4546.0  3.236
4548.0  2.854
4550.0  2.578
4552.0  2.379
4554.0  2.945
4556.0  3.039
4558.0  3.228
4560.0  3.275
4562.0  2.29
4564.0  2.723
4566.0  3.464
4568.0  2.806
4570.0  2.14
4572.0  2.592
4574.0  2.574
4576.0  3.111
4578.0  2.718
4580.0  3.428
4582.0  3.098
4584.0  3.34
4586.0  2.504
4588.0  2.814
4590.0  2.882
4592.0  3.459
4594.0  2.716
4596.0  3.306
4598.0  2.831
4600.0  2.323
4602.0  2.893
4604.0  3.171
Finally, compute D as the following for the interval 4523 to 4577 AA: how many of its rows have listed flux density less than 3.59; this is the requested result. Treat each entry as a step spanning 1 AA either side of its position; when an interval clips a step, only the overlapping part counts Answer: 26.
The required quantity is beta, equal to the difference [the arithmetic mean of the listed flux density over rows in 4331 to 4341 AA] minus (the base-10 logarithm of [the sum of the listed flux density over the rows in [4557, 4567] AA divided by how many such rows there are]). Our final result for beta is 4.2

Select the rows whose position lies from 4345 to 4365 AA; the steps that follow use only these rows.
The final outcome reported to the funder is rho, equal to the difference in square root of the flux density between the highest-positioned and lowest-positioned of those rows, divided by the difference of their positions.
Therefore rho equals -0.012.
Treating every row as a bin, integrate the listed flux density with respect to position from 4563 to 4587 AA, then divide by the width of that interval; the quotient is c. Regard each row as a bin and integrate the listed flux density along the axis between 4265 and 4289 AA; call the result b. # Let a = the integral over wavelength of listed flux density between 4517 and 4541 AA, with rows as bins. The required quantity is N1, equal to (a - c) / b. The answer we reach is 0.7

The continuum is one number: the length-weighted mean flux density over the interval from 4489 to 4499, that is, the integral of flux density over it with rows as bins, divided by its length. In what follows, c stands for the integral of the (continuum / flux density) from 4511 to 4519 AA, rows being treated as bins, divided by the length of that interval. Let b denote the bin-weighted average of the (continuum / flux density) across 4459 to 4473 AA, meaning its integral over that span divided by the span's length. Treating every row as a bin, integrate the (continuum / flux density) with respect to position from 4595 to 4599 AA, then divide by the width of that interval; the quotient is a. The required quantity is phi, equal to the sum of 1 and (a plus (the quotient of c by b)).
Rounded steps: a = 1.05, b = 1.01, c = 1.10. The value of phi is 3.13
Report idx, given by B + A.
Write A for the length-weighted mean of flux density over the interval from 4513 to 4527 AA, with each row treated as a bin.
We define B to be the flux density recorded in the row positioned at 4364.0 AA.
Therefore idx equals 6.5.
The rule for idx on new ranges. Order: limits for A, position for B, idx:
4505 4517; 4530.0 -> 5.8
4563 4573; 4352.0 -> 6.7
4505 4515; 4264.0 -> 6.4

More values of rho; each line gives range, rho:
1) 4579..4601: -0.016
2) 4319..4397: -0.003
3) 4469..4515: 0.002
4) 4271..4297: 0.002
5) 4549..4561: 0.020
